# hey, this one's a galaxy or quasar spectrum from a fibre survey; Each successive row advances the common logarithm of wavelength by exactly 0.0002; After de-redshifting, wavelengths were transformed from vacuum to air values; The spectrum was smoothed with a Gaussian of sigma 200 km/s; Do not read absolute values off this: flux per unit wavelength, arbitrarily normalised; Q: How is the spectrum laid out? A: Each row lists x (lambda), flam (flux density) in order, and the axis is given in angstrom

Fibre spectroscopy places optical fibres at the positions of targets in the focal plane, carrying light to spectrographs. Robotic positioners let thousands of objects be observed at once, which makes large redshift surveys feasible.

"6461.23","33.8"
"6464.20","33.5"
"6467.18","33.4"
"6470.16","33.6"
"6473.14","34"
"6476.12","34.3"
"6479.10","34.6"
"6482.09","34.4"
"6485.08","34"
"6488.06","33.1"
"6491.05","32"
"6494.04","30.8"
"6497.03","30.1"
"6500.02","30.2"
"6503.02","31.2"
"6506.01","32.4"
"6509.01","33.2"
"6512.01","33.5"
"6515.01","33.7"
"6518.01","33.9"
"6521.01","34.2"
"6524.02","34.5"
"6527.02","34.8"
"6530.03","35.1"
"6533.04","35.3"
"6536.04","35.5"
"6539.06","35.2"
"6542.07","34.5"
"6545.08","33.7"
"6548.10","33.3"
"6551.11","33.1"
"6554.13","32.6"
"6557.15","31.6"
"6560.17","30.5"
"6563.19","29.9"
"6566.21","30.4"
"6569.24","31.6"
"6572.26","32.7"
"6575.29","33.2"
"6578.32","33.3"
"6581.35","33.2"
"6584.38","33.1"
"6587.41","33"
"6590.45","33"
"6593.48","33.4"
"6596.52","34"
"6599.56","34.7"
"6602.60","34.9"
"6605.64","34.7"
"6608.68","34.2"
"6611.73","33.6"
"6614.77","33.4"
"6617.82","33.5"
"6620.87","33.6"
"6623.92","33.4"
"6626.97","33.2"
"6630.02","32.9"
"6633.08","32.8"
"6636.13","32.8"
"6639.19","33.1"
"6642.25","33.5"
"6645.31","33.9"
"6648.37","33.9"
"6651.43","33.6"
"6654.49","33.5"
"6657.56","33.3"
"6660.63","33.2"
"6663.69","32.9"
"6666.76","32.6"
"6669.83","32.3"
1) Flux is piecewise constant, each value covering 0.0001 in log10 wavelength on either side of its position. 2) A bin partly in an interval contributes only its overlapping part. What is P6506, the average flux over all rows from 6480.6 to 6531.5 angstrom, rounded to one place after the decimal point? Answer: 33.0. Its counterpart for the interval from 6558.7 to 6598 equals 32.4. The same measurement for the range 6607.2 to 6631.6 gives 33.5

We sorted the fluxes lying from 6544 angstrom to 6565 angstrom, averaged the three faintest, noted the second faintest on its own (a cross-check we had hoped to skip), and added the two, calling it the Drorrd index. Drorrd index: 61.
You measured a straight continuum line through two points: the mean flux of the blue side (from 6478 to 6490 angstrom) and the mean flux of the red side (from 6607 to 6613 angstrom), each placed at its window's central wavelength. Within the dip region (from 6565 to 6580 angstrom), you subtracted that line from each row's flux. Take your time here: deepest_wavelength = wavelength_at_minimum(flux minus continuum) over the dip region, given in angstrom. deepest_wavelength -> 6566.21 angstrom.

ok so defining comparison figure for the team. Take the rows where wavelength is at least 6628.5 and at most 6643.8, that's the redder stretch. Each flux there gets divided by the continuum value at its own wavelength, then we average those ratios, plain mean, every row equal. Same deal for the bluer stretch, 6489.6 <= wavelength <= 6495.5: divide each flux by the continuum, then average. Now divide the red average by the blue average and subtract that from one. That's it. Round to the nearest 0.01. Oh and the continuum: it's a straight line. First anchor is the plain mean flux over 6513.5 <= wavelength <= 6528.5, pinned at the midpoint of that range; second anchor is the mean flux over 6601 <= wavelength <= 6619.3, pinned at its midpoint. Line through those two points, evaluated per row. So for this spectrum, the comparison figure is -0.06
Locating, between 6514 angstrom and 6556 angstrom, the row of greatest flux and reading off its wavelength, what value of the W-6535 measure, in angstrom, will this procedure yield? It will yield 6536.04 angstrom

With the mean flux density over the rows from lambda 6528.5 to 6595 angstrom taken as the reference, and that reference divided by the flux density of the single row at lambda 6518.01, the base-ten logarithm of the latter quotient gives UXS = -0.011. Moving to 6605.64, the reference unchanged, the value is -0.021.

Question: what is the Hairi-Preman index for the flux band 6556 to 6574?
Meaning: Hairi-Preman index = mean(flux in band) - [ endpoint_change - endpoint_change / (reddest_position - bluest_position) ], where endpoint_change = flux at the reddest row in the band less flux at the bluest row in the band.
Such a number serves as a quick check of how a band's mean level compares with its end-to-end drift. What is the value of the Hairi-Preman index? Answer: 30.1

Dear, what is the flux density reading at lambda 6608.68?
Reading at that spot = 34.2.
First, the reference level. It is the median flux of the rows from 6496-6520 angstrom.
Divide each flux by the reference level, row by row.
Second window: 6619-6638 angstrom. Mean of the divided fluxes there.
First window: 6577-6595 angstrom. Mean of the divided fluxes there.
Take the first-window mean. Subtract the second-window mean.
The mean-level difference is 0.00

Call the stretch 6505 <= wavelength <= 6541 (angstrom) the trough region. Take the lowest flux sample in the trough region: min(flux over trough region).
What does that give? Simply 32.4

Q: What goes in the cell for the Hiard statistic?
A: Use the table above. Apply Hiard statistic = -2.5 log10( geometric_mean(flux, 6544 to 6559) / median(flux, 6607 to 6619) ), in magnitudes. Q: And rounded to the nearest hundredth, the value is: 0.02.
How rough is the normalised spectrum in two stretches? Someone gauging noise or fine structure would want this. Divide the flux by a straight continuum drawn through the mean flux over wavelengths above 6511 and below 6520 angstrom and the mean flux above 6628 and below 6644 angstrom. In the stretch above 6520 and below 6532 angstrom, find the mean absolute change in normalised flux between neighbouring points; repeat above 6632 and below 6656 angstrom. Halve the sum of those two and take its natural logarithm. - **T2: -4.8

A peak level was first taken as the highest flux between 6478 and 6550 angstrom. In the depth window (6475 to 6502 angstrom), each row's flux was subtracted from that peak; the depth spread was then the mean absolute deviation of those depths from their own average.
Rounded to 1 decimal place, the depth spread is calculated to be 1.6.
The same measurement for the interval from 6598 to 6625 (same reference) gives 0.6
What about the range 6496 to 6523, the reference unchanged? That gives 1.3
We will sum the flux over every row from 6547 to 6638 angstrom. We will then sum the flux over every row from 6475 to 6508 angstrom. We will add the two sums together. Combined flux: 1347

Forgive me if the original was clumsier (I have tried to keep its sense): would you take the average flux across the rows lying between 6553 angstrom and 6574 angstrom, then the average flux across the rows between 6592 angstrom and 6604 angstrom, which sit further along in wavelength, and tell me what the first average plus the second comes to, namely 65.6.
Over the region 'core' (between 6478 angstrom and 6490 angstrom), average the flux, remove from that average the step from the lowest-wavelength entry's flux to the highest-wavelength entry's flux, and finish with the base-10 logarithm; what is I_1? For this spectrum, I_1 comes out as 1.55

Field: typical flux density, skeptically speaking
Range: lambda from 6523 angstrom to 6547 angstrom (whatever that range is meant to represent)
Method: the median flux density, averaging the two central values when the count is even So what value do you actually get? 34.95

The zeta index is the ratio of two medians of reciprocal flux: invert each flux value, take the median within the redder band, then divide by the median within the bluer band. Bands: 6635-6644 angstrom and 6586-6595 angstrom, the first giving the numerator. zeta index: 1.00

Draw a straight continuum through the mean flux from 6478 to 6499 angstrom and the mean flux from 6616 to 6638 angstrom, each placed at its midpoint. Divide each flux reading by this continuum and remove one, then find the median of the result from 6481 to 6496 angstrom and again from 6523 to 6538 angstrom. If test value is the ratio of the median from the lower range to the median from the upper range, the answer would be 0.2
